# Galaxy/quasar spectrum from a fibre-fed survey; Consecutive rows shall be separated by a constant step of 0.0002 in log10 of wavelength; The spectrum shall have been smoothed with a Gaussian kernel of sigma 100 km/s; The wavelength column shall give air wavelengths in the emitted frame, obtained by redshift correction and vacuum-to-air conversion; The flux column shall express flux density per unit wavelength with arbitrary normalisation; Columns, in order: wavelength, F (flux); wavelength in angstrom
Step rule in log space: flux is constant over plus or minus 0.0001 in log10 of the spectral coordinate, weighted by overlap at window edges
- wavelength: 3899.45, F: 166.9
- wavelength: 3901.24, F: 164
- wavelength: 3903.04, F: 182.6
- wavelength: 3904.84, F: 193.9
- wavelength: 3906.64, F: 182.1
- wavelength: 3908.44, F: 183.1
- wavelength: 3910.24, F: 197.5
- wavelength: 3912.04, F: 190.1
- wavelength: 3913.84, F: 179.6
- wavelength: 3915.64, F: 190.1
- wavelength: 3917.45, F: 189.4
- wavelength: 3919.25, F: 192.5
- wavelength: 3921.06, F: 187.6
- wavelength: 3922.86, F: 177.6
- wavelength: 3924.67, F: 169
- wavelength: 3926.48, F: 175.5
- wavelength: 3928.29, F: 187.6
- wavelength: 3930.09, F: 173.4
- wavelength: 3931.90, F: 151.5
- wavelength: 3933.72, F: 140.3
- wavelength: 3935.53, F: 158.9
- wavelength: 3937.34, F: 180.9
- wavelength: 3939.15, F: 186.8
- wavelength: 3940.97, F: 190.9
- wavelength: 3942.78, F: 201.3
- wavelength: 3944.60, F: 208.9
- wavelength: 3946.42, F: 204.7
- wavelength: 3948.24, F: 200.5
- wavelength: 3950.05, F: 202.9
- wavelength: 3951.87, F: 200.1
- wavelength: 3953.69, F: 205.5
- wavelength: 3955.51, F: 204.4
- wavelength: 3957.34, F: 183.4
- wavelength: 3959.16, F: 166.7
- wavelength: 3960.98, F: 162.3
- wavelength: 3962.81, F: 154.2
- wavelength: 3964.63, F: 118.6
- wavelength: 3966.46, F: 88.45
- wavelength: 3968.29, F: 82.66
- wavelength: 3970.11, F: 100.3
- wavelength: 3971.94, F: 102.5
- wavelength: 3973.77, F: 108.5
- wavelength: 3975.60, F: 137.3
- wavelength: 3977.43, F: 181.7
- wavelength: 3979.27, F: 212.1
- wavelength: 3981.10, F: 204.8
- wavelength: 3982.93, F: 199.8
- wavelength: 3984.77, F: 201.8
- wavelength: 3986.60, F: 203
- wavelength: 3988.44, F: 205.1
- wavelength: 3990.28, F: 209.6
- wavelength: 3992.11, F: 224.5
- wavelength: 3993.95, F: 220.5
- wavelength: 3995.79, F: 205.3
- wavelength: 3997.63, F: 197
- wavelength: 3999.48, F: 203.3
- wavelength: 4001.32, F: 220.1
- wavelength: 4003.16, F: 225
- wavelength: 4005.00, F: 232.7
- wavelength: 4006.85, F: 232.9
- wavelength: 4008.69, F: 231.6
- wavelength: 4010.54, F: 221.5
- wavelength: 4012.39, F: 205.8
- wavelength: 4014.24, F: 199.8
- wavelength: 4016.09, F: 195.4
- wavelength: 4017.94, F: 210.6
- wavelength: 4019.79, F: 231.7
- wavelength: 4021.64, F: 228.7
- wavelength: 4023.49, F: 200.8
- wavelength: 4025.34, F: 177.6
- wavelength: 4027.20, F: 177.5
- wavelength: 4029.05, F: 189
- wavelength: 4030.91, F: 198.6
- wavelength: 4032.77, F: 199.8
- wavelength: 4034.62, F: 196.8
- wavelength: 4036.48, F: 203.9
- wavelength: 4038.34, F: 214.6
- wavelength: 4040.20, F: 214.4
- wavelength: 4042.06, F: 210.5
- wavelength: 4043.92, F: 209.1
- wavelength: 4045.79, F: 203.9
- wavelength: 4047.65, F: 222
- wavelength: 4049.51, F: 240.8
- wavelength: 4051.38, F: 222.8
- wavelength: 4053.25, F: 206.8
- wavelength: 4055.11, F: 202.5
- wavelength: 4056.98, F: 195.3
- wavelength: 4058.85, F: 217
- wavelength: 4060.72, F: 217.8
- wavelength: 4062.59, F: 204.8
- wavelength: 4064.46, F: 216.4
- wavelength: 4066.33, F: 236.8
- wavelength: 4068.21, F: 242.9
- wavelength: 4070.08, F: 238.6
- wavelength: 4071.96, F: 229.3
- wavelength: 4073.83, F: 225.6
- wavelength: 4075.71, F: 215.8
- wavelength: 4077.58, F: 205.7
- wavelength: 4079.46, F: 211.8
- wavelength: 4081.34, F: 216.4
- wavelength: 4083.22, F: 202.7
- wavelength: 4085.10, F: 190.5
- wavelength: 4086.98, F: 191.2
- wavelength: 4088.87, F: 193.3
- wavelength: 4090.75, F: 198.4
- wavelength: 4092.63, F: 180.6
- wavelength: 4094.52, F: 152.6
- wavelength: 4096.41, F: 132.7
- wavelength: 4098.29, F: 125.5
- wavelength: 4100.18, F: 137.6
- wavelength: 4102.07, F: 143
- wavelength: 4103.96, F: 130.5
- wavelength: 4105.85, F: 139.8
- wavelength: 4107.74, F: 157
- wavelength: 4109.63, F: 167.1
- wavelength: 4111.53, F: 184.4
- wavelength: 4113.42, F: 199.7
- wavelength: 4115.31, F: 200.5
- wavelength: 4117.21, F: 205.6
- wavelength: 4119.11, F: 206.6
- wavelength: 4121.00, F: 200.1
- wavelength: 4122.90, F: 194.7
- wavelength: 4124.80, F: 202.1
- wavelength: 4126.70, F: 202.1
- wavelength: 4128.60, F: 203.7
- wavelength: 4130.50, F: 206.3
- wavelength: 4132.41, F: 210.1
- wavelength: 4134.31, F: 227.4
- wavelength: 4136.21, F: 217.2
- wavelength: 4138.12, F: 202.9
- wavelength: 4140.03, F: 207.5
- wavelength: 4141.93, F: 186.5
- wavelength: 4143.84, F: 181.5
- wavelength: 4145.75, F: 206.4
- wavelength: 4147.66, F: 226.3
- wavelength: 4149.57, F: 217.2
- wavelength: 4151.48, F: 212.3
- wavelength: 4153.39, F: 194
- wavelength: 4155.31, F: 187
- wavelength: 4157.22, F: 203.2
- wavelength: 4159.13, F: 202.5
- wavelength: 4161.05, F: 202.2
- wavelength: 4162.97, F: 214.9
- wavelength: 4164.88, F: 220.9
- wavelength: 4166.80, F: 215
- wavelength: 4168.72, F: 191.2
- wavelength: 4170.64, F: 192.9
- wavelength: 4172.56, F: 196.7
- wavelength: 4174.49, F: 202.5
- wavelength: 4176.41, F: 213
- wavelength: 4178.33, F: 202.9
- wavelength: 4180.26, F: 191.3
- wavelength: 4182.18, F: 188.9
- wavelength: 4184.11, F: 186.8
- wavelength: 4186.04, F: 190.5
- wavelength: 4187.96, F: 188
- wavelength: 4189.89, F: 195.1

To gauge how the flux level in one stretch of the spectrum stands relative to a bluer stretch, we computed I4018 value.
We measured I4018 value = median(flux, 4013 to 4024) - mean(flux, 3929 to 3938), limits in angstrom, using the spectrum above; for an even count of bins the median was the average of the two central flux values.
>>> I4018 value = 45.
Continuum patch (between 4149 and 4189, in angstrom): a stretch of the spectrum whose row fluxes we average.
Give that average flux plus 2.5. 203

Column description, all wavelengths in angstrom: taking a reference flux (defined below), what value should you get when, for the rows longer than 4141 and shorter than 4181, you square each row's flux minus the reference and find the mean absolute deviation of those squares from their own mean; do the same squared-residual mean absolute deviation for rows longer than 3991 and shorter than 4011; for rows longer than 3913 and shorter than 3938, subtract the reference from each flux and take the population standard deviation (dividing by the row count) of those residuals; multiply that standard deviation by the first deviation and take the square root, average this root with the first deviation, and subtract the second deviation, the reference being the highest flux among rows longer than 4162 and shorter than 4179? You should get 99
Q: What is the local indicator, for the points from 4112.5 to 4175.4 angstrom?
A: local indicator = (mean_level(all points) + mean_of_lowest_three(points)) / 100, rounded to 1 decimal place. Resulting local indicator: 3.9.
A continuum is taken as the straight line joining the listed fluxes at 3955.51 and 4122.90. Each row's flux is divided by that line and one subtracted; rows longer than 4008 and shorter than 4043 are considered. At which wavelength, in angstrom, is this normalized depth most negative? 4027.20 angstrom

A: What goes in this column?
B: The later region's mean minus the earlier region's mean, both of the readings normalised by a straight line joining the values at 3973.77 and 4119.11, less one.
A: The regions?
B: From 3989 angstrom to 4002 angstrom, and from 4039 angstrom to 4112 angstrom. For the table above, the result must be -0.59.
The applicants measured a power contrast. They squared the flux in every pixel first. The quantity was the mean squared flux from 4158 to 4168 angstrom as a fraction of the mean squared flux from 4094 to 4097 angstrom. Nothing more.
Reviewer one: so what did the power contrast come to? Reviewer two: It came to 2.2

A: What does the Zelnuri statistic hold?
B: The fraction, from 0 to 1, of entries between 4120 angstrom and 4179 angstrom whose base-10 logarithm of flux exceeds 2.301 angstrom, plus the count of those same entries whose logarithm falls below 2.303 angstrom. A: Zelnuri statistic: 10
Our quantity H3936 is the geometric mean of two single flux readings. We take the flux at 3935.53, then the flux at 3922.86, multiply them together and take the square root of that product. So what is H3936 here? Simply 168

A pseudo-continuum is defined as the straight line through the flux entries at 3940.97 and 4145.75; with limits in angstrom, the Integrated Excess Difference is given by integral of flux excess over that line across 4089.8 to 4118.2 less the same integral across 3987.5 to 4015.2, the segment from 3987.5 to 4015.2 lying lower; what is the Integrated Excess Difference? -1679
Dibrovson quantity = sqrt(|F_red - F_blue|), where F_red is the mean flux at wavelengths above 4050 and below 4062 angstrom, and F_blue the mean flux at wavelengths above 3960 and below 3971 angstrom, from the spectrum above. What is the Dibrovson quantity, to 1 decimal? 9.6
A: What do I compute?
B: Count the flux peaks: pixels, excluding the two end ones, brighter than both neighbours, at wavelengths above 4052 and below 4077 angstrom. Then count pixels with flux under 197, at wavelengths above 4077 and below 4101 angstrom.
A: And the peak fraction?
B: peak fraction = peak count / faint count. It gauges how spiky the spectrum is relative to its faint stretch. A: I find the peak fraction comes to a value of 0.25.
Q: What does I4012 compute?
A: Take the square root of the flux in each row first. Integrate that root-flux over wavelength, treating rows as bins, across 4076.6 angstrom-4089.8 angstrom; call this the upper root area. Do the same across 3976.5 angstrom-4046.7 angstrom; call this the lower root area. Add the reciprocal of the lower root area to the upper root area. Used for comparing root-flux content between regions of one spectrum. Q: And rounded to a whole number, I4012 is 187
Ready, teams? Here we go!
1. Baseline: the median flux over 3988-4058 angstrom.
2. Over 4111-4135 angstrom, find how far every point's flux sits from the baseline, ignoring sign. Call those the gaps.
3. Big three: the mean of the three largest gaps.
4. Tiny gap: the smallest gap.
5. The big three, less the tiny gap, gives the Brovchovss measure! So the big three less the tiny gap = 17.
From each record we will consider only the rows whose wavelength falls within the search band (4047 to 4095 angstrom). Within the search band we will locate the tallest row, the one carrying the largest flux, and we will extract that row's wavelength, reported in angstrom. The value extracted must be 4068.21 angstrom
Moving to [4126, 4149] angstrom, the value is 4134.31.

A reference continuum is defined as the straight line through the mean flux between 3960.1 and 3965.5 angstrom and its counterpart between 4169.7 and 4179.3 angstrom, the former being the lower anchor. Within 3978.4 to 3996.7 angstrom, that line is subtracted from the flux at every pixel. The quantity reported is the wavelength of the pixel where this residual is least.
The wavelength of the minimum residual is 3982.93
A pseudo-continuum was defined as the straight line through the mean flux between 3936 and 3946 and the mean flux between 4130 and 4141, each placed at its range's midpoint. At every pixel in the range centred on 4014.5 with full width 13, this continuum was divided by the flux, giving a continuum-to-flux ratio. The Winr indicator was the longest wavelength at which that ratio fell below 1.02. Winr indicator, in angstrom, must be 4019.79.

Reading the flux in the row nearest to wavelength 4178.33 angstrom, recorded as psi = 202.9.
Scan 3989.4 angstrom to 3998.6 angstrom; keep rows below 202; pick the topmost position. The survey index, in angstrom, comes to 3997.63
